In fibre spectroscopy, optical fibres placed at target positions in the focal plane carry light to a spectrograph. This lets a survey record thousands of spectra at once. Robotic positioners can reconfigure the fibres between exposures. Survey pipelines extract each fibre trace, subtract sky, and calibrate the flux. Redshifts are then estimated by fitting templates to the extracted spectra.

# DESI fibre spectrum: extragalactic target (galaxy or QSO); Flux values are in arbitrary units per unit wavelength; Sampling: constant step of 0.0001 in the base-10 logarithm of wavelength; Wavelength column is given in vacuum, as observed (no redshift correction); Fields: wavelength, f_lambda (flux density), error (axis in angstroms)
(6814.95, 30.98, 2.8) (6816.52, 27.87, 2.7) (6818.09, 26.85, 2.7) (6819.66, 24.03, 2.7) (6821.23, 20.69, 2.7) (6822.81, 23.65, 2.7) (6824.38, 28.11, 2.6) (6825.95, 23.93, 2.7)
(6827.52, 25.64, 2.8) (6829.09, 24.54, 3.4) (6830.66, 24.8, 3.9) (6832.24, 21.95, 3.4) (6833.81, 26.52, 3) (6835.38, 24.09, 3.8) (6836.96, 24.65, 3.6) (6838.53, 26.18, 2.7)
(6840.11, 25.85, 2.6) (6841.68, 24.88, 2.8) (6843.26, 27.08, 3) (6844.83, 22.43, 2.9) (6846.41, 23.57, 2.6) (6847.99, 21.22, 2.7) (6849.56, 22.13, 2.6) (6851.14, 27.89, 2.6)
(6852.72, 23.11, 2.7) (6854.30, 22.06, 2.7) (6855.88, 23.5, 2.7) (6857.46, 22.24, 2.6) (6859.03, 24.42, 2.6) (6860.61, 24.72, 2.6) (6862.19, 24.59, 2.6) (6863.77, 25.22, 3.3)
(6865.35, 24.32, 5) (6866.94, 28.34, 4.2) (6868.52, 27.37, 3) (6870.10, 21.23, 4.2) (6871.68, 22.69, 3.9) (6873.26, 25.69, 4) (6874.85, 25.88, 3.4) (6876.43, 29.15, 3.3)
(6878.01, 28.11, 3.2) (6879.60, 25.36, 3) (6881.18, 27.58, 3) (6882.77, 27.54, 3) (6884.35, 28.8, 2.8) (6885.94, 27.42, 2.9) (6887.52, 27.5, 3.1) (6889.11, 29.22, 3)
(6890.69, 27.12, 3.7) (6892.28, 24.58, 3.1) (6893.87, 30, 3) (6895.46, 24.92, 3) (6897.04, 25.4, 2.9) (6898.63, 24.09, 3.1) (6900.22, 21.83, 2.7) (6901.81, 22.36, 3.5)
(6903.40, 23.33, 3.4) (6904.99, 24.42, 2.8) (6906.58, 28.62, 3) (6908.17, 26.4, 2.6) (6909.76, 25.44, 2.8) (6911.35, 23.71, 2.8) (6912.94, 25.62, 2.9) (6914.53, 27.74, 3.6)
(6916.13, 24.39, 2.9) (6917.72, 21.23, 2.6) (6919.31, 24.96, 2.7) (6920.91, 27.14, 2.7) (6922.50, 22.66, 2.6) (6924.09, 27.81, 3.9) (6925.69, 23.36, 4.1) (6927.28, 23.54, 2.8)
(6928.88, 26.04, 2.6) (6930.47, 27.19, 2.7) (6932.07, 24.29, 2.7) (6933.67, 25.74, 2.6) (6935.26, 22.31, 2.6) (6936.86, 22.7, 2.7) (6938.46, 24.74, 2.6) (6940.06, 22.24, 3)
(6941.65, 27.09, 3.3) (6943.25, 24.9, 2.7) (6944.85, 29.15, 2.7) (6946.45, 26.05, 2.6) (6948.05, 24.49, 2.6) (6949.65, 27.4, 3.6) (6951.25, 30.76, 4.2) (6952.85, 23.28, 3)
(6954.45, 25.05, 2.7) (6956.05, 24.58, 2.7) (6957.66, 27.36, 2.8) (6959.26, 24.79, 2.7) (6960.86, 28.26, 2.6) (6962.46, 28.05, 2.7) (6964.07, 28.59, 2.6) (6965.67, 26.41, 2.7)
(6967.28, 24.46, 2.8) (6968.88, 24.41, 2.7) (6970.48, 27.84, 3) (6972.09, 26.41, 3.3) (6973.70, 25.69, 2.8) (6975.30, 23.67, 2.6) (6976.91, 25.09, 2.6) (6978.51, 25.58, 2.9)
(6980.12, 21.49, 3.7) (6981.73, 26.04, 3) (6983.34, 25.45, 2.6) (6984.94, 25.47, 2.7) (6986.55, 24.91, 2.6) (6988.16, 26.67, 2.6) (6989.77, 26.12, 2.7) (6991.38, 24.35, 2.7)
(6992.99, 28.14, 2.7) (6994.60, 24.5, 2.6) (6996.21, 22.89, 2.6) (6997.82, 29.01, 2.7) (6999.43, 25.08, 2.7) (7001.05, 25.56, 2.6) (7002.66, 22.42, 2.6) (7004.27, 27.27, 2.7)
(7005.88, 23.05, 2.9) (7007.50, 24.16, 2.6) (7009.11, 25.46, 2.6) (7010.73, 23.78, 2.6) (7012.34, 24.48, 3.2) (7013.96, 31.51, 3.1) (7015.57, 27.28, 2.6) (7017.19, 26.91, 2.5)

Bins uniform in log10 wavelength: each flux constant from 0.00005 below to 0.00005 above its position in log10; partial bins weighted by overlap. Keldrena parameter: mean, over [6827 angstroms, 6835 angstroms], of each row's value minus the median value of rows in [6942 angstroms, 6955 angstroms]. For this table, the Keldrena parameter -0.9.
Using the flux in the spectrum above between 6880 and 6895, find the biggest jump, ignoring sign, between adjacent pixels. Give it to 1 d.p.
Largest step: 5.4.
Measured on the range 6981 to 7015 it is 7.0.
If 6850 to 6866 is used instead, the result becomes 4.8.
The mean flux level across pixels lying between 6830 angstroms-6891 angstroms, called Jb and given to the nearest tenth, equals 25.3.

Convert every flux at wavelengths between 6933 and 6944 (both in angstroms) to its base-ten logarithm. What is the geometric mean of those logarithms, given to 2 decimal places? 1.38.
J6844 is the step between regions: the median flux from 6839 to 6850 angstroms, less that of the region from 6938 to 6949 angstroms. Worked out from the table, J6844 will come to -1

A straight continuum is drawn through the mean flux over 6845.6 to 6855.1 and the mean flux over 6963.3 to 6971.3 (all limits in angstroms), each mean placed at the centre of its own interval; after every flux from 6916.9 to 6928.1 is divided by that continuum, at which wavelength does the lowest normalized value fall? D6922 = 6917.72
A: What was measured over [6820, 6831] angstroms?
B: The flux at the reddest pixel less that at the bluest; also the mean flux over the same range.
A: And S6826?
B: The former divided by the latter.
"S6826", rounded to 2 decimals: 0.17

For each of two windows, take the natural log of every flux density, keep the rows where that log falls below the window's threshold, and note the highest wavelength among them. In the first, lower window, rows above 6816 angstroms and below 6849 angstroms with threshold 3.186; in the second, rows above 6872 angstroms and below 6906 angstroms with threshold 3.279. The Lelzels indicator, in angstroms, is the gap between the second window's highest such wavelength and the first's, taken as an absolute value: 57.0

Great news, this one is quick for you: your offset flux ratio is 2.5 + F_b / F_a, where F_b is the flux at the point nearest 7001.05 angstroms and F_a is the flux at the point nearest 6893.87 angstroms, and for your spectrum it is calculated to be 3.35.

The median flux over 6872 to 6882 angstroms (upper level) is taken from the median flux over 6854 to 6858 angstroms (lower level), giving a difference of -4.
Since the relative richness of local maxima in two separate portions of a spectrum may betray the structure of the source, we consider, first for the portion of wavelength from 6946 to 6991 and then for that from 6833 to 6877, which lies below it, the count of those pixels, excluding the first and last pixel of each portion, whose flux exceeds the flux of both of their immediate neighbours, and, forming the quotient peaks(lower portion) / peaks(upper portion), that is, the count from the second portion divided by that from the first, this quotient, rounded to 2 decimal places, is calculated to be 0.80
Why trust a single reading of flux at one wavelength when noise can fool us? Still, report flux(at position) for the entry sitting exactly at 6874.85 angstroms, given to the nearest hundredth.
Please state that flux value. 25.88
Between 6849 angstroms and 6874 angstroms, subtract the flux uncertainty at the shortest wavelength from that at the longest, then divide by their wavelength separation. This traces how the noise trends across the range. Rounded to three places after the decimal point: 0.059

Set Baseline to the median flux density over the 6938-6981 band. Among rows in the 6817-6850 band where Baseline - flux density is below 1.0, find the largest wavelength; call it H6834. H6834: 6843.26 angstroms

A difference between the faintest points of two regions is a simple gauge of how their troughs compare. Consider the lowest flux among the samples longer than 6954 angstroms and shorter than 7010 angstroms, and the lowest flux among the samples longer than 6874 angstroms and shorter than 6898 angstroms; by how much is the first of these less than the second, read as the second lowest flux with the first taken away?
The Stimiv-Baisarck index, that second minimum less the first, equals 3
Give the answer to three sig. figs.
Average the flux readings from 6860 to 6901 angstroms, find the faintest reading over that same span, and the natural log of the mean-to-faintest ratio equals 0.207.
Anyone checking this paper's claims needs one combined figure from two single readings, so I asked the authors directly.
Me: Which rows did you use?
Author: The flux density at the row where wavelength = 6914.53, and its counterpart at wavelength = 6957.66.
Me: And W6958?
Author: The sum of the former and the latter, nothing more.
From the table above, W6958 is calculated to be 55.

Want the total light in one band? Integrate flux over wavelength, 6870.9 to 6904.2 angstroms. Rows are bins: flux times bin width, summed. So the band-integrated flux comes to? 870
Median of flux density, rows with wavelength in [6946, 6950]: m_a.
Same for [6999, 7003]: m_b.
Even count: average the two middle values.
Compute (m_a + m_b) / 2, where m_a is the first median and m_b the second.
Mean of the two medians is 25.6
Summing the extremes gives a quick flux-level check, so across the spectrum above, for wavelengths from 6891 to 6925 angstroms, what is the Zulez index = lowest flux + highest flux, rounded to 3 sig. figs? 51.2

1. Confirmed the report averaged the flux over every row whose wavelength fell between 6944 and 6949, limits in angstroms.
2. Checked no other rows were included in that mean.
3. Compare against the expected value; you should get 26.6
